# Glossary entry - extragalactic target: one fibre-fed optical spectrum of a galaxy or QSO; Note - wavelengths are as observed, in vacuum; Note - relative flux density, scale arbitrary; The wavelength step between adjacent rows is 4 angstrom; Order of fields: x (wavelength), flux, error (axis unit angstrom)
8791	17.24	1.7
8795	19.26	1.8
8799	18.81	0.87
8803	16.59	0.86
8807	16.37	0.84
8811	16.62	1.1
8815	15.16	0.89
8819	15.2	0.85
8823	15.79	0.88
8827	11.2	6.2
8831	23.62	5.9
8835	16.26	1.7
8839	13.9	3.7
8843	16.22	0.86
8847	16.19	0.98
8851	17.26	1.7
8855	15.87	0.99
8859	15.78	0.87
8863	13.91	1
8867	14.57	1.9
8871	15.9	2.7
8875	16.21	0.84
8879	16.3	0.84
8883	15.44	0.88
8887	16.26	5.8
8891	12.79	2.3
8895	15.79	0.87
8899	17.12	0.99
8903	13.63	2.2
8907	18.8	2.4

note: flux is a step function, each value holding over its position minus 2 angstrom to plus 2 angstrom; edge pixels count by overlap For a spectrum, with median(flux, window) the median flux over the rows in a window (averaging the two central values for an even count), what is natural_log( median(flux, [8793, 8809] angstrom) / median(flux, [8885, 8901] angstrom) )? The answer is 0.099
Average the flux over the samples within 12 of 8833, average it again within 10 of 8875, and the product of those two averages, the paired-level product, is 254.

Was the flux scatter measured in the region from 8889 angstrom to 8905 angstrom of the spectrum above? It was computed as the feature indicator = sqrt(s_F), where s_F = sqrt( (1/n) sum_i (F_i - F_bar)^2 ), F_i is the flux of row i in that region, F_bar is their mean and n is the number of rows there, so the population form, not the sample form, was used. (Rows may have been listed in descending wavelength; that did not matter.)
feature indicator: 1.3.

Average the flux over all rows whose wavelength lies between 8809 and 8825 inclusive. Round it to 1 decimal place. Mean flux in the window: 15.7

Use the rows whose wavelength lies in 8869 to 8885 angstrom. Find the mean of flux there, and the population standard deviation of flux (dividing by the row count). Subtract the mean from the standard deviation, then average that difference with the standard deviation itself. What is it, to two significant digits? -7.6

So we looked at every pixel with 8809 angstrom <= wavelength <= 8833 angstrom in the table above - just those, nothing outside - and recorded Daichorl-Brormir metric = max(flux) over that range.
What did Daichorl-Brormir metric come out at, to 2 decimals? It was 23.62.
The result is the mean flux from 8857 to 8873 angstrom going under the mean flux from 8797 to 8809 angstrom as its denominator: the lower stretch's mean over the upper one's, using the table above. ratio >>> 1.15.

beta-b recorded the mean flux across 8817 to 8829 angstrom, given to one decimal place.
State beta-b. 14.1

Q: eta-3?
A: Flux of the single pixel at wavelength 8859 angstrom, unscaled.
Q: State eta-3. 15.78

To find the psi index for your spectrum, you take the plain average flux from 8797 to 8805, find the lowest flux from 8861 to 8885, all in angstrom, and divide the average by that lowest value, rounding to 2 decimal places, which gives 1.27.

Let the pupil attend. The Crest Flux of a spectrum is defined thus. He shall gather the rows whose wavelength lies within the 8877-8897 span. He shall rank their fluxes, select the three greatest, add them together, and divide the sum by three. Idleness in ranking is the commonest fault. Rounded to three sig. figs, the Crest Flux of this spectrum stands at 16.1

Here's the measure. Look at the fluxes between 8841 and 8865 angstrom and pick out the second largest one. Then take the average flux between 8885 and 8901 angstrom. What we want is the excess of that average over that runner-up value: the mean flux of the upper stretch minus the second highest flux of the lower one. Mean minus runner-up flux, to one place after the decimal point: -0.7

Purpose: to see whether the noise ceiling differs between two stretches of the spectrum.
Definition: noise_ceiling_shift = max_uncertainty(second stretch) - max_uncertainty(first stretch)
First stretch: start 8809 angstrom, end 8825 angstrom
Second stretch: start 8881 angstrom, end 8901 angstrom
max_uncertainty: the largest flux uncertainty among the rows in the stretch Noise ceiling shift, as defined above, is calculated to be 5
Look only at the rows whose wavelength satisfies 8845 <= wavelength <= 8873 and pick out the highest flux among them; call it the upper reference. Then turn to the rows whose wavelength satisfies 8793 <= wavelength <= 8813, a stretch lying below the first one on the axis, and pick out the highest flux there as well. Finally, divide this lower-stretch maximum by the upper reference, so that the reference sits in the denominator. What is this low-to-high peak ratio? 1.12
